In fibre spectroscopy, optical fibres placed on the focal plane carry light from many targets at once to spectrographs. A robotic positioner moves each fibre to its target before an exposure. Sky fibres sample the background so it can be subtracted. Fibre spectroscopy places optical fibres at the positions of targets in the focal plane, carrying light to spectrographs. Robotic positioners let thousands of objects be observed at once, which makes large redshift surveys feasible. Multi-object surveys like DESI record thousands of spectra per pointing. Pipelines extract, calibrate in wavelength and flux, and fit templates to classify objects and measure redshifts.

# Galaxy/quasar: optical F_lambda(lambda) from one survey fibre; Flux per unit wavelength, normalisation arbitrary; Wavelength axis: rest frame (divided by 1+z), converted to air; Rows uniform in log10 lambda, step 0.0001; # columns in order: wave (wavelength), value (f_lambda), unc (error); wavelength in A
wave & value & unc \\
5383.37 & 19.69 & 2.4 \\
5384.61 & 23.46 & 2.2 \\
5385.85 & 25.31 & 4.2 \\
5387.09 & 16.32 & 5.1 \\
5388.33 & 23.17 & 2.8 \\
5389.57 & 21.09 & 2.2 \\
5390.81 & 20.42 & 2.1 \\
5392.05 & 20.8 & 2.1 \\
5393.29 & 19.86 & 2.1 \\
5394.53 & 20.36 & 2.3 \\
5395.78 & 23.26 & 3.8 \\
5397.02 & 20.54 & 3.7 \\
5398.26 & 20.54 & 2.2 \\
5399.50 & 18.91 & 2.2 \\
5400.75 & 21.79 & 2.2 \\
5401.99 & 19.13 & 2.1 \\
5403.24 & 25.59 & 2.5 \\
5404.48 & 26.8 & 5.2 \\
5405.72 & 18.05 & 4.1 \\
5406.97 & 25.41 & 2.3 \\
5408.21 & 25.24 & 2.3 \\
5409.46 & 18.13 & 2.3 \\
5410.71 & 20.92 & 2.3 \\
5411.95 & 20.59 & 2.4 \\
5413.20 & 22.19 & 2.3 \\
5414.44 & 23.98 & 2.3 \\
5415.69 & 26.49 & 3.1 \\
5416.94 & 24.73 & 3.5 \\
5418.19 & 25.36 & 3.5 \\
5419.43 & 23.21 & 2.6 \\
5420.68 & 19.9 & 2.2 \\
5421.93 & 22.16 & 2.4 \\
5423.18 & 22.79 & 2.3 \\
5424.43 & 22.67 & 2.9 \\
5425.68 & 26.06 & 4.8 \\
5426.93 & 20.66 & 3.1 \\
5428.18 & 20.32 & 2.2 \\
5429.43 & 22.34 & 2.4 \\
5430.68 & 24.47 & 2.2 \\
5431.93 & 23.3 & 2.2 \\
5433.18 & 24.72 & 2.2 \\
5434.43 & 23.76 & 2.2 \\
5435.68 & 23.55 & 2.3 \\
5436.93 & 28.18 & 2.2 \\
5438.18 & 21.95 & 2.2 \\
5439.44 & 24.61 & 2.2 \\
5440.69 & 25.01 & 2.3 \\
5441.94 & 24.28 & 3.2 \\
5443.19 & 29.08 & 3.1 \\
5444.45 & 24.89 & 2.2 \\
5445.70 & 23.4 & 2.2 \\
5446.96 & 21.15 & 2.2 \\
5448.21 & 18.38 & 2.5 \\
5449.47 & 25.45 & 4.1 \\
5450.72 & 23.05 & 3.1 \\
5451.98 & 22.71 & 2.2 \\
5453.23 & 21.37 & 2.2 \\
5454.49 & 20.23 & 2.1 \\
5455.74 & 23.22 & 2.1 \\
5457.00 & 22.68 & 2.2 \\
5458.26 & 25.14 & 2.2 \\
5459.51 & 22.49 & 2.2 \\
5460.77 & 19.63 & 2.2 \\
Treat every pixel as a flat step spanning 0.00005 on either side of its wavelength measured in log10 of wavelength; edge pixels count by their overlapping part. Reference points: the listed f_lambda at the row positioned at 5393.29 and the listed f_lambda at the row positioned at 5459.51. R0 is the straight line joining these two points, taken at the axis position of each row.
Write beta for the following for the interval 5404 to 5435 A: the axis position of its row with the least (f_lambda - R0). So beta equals 5409.46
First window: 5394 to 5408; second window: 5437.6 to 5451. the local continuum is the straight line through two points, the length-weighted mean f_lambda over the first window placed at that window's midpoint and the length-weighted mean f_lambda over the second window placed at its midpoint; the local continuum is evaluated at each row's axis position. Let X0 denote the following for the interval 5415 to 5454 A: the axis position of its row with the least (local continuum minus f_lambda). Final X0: 5443.19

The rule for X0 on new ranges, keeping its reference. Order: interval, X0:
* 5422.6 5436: 5425.68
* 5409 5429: 5415.69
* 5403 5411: 5404.48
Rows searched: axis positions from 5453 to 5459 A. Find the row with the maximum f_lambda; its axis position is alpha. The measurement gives 5458.26 A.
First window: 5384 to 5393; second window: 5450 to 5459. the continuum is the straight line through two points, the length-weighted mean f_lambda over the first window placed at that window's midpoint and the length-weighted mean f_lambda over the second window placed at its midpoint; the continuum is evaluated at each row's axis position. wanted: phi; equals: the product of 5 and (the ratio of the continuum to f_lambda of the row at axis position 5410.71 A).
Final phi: 5.23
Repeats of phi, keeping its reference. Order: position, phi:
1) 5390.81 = 5.27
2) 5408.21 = 4.32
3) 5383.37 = 5.43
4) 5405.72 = 6.03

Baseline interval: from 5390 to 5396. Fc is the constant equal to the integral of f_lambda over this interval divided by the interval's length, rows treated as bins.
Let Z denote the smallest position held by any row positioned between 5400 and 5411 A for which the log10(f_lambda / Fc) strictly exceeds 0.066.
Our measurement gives 5403.24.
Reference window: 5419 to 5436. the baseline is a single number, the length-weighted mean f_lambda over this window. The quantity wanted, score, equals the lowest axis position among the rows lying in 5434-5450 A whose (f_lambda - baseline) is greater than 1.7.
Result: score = 5436.93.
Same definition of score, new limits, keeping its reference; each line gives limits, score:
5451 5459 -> 5458.26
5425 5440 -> 5425.68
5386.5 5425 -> 5403.24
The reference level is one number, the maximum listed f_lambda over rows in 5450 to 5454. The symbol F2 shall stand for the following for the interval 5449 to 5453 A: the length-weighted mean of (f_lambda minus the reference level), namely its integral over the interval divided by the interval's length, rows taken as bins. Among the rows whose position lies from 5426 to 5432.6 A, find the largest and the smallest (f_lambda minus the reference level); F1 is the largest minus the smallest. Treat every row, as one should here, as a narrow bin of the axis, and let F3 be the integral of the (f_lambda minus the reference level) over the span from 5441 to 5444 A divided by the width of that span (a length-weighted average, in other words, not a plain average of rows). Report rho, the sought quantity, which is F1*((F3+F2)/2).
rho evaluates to 8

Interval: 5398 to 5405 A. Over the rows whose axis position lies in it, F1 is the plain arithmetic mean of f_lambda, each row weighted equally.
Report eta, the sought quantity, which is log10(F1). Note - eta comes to 1.34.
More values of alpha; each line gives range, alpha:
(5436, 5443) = 5436.93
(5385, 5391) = 5385.85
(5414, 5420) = 5415.69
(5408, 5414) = 5408.21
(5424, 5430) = 5425.68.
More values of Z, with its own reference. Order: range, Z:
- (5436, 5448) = 5436.93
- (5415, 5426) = 5415.69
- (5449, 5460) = 5449.47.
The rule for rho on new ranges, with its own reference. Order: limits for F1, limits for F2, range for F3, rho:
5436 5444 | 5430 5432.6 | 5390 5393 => -6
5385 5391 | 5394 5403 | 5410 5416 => -12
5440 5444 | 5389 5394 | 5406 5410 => -7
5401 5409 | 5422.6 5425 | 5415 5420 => 7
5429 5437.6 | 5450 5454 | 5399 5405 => -4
